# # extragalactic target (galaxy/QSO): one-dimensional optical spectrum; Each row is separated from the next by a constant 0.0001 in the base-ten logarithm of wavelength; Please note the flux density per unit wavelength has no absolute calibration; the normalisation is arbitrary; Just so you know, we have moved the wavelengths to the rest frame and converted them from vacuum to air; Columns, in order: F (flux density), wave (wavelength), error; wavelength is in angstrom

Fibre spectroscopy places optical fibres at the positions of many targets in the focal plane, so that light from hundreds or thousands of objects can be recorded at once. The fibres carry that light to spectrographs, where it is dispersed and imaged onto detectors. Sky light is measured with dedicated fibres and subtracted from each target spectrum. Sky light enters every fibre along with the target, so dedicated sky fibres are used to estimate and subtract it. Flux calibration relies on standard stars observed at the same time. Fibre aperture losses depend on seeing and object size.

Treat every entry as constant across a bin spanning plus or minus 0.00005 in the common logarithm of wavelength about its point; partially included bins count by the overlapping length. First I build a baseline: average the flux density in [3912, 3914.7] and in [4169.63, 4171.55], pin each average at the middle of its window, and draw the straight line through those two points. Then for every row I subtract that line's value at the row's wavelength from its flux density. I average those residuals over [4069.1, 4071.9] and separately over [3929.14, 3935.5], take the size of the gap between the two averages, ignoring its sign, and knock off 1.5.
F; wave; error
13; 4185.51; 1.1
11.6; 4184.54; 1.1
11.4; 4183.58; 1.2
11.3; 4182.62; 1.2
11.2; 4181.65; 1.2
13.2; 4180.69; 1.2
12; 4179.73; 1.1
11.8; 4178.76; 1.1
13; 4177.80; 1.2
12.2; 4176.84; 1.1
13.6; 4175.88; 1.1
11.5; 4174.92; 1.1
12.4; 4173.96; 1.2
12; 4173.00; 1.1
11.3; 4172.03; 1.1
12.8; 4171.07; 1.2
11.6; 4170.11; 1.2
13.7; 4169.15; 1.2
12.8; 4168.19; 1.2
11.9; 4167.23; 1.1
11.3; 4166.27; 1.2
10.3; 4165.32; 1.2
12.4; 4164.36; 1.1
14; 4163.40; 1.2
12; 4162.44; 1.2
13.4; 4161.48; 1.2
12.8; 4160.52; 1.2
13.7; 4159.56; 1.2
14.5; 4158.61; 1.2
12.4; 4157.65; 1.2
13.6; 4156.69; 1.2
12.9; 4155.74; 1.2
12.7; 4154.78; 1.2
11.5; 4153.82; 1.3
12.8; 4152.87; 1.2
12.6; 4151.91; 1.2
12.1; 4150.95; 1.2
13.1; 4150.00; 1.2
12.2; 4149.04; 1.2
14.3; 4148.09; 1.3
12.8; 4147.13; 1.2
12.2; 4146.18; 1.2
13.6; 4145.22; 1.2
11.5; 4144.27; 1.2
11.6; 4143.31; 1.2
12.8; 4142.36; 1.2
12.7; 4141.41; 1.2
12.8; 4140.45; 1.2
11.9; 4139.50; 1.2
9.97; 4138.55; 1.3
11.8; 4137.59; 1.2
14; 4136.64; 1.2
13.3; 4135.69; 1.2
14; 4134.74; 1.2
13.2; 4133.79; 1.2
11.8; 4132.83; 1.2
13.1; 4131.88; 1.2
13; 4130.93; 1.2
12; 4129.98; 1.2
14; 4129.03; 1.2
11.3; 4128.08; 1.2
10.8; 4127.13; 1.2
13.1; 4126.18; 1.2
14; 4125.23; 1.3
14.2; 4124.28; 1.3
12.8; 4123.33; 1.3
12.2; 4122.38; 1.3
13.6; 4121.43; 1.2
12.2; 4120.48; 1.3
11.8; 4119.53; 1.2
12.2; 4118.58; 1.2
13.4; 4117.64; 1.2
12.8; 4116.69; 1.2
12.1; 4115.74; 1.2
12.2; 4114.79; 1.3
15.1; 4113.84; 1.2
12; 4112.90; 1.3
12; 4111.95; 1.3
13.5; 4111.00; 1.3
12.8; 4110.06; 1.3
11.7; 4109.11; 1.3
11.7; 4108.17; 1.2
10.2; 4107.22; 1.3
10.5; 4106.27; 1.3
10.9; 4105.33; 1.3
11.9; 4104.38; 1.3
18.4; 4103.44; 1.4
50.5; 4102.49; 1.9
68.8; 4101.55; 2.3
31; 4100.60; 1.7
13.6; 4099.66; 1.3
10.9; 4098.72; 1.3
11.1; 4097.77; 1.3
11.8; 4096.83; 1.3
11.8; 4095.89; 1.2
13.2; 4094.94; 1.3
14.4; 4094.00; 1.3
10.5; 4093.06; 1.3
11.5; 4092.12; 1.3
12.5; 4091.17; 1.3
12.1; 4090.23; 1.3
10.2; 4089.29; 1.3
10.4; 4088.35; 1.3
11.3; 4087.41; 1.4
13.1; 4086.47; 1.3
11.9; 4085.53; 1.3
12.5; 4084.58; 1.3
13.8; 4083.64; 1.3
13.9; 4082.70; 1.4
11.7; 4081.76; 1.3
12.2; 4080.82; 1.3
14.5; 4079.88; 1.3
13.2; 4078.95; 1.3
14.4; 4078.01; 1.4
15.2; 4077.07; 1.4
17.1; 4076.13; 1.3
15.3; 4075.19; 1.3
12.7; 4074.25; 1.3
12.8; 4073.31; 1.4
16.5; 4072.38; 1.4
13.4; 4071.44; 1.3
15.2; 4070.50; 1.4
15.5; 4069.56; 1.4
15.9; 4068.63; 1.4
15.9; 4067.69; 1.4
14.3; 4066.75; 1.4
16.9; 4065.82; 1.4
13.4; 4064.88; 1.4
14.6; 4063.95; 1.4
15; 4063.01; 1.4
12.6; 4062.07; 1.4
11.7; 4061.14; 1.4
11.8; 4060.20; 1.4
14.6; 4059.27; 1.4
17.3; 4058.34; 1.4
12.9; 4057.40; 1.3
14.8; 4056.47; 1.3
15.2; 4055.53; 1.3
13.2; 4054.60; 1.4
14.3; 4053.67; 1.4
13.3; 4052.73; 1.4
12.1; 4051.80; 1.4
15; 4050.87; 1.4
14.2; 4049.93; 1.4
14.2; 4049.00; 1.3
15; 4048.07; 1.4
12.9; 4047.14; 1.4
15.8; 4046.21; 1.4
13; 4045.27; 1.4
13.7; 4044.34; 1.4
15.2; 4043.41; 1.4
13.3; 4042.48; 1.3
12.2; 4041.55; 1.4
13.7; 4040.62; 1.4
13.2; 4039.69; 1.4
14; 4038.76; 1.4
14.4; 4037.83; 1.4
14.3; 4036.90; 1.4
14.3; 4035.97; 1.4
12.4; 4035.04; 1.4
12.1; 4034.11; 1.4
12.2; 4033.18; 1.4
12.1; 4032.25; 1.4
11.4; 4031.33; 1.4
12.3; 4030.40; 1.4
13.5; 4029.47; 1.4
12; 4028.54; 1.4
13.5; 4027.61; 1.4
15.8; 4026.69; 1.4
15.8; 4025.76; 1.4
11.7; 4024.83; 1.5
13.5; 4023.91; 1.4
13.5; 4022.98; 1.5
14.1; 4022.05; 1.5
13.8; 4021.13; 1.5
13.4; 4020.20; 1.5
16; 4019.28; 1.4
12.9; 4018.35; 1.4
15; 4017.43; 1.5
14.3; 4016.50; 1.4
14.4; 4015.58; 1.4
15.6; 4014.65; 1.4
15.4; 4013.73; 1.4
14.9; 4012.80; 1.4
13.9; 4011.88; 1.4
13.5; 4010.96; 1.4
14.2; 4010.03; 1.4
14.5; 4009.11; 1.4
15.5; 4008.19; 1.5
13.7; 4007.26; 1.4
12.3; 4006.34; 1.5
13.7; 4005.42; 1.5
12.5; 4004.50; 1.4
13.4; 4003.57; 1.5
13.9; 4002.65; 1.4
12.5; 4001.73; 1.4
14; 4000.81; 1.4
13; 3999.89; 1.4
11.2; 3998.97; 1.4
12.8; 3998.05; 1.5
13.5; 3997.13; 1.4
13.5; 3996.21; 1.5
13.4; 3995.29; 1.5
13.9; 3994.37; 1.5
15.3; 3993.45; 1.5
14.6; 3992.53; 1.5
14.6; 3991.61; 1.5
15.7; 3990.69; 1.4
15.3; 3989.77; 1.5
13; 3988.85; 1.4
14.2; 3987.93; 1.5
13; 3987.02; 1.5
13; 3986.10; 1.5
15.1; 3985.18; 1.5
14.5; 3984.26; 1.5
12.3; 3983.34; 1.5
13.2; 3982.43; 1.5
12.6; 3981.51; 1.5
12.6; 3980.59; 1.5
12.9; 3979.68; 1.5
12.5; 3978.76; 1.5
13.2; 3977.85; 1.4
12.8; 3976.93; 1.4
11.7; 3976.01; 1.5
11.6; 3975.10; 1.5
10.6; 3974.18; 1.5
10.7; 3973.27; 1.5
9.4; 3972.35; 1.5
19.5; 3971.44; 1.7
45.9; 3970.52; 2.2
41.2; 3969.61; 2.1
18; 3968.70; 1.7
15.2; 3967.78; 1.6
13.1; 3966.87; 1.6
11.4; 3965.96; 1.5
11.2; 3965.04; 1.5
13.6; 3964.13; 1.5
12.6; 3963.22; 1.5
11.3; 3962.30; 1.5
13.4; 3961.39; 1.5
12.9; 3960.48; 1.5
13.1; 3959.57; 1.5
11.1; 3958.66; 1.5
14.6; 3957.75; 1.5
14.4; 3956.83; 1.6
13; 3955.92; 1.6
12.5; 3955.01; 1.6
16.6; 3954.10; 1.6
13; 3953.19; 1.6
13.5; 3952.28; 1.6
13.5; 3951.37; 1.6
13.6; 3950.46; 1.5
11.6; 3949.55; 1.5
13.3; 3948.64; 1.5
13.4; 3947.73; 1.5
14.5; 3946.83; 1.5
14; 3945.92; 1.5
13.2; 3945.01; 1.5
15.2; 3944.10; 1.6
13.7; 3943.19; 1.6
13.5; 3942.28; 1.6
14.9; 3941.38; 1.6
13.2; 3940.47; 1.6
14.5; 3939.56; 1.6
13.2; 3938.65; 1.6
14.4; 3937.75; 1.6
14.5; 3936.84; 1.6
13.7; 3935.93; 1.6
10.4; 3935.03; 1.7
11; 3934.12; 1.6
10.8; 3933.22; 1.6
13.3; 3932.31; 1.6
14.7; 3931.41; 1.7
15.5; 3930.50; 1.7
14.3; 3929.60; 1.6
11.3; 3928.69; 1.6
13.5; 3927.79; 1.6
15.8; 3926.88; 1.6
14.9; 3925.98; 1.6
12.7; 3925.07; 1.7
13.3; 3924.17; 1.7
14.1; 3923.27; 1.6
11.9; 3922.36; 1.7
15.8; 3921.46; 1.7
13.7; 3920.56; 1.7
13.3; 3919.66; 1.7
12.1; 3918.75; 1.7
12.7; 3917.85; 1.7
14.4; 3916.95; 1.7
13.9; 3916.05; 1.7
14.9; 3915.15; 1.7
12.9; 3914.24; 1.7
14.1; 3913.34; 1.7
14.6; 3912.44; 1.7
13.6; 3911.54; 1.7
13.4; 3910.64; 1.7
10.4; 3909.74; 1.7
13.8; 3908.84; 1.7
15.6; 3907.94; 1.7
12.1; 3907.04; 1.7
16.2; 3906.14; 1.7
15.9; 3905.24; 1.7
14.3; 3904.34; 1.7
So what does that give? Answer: 1.2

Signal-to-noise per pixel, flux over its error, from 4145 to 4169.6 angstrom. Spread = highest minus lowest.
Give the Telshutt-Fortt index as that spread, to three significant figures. 3.50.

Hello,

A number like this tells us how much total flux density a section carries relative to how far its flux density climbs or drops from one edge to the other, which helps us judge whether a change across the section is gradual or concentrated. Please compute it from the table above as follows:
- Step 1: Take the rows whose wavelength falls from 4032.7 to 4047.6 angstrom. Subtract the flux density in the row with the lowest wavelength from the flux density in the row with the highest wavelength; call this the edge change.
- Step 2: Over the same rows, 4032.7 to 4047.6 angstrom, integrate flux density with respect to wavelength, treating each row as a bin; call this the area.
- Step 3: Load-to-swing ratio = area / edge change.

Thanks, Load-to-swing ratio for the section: 288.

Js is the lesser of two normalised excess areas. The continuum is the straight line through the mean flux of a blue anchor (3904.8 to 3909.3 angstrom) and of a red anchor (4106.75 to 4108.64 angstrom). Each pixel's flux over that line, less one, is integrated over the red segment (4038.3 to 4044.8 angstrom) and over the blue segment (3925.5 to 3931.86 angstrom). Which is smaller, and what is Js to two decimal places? -0.01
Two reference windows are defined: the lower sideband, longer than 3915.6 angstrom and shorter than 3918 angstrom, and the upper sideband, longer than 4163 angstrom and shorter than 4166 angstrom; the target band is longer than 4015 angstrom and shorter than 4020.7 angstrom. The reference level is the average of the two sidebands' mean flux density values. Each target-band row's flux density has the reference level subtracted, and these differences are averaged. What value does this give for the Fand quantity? 1.4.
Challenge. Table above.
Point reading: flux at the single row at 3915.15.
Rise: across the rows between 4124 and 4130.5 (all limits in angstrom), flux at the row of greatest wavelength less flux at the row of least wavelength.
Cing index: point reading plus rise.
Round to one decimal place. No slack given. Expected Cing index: 12.7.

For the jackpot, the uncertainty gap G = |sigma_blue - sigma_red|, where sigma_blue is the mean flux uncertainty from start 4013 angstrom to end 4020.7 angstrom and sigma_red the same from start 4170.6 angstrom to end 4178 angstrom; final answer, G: 0.29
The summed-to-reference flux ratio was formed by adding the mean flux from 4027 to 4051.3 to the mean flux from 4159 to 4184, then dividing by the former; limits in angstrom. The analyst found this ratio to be 1.913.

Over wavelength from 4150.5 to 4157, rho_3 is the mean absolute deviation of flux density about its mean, 0.5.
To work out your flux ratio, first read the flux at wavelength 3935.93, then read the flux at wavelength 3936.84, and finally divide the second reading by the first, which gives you 1.06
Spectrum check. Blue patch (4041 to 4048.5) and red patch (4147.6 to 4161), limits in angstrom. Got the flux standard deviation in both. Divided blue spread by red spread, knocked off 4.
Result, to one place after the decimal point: -2.5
